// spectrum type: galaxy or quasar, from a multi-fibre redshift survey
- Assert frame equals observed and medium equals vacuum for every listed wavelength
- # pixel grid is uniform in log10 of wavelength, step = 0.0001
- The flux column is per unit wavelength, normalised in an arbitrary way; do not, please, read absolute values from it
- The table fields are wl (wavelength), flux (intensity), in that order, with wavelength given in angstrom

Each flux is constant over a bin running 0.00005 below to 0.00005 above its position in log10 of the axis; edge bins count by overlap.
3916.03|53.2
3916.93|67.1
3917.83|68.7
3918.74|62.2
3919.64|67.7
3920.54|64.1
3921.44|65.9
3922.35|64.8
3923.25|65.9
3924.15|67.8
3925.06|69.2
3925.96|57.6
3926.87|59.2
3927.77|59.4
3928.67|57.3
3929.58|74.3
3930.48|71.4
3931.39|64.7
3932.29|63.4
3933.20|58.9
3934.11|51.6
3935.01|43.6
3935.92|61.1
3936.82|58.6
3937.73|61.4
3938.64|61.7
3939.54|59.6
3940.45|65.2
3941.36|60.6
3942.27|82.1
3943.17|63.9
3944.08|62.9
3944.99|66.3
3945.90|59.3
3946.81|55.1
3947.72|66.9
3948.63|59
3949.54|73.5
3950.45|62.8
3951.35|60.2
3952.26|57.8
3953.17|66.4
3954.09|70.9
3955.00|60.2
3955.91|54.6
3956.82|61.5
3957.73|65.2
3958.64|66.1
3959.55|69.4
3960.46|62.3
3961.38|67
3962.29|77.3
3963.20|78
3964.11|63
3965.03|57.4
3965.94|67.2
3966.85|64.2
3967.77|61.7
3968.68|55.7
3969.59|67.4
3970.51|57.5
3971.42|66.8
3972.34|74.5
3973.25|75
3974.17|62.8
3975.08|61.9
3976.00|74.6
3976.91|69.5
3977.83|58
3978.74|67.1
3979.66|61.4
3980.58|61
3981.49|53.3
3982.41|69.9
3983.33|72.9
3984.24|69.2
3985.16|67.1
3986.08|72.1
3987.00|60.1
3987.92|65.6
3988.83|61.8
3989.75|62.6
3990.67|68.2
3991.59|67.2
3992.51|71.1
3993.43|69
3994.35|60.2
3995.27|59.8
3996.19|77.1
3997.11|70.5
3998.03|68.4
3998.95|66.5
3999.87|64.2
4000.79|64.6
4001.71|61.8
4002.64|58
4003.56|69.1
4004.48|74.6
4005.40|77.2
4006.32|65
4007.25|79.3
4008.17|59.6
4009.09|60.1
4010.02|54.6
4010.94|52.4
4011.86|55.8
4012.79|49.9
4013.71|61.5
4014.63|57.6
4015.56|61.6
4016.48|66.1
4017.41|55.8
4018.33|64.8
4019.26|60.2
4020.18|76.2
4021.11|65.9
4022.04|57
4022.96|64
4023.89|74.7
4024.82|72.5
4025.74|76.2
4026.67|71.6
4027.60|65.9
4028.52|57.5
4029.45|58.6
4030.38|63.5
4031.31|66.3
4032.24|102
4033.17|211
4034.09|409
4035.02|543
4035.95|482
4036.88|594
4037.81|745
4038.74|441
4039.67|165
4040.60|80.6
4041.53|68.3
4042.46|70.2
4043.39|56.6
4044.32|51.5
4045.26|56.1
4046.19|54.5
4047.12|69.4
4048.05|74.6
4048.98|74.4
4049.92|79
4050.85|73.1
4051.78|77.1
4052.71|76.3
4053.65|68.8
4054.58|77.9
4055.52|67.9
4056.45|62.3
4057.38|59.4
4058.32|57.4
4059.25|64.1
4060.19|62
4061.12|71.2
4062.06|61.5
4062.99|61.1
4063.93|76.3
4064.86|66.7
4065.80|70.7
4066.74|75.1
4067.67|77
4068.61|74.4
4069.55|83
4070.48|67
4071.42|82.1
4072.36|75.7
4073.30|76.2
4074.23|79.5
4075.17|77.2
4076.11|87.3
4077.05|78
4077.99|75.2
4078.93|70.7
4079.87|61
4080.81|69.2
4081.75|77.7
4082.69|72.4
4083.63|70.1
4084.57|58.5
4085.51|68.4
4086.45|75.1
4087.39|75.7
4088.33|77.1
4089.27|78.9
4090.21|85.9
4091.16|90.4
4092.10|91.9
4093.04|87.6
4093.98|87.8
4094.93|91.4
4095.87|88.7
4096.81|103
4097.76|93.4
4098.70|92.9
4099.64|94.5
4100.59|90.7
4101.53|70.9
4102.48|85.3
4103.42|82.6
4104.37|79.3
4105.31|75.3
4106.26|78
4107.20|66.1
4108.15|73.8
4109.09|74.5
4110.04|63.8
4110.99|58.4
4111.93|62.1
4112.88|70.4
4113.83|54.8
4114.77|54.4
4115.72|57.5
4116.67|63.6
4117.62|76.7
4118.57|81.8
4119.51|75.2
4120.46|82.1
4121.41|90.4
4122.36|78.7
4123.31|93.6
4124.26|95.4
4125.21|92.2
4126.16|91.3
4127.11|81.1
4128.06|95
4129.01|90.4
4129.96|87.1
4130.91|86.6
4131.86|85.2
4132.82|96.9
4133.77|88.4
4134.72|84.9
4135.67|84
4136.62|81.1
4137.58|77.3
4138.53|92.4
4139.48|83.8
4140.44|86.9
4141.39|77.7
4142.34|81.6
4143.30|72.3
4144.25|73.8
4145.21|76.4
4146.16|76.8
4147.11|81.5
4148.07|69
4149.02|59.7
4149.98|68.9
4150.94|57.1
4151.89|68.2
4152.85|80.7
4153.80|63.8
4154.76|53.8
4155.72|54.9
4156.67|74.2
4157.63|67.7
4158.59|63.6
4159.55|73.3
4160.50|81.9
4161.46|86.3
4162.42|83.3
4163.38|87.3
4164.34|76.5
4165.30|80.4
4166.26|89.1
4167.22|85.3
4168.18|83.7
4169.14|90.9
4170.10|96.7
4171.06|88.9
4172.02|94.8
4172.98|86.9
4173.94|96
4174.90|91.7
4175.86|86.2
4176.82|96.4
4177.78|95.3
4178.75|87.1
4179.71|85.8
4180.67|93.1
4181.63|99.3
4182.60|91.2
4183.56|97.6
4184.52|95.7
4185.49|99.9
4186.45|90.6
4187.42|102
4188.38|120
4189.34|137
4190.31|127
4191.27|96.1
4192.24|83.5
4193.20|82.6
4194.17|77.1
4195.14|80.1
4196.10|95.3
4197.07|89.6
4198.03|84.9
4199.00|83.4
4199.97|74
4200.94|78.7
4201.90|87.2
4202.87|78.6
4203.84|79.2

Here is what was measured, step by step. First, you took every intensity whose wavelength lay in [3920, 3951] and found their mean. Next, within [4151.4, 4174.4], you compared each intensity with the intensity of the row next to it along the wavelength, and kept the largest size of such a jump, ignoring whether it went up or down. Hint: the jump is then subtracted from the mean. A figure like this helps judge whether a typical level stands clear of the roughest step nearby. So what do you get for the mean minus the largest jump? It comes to 43.6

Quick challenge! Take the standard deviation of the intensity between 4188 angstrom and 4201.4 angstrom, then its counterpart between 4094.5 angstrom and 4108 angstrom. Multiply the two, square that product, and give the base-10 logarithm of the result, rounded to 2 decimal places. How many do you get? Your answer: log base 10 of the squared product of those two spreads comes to 4.56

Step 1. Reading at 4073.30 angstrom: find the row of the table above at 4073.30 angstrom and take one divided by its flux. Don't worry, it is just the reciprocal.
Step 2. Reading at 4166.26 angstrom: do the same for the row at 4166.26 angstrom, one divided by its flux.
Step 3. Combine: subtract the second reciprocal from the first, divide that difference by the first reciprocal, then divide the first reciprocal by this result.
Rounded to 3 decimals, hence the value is 0.091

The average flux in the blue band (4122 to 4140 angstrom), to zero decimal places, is 88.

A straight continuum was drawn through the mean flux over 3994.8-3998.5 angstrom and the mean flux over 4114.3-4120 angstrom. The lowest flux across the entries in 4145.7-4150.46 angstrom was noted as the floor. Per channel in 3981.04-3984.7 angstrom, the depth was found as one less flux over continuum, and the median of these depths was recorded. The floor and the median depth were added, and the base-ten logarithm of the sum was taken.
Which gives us 1.78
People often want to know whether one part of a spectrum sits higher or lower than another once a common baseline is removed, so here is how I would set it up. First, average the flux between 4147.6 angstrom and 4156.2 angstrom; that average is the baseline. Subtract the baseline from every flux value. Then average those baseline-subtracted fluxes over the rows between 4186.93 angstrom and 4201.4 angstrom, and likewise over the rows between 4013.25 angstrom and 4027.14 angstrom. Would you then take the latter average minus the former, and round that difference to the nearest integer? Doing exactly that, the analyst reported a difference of -28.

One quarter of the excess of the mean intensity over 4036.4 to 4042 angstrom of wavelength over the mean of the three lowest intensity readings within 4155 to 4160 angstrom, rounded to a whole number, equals 72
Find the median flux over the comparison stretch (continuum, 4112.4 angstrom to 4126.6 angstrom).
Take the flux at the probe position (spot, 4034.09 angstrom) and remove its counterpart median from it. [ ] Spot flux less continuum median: 330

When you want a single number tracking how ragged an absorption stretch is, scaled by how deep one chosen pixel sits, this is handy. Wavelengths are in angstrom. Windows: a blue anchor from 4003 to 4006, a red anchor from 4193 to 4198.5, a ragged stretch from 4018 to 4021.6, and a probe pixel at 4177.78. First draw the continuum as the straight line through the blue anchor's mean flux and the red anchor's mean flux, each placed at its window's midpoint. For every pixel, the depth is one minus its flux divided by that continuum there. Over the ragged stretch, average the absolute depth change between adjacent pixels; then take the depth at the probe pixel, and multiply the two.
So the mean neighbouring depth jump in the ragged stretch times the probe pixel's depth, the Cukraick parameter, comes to -0.019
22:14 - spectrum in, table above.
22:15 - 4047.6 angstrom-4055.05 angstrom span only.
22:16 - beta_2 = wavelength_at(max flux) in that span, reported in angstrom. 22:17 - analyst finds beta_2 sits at 4049.92 angstrom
